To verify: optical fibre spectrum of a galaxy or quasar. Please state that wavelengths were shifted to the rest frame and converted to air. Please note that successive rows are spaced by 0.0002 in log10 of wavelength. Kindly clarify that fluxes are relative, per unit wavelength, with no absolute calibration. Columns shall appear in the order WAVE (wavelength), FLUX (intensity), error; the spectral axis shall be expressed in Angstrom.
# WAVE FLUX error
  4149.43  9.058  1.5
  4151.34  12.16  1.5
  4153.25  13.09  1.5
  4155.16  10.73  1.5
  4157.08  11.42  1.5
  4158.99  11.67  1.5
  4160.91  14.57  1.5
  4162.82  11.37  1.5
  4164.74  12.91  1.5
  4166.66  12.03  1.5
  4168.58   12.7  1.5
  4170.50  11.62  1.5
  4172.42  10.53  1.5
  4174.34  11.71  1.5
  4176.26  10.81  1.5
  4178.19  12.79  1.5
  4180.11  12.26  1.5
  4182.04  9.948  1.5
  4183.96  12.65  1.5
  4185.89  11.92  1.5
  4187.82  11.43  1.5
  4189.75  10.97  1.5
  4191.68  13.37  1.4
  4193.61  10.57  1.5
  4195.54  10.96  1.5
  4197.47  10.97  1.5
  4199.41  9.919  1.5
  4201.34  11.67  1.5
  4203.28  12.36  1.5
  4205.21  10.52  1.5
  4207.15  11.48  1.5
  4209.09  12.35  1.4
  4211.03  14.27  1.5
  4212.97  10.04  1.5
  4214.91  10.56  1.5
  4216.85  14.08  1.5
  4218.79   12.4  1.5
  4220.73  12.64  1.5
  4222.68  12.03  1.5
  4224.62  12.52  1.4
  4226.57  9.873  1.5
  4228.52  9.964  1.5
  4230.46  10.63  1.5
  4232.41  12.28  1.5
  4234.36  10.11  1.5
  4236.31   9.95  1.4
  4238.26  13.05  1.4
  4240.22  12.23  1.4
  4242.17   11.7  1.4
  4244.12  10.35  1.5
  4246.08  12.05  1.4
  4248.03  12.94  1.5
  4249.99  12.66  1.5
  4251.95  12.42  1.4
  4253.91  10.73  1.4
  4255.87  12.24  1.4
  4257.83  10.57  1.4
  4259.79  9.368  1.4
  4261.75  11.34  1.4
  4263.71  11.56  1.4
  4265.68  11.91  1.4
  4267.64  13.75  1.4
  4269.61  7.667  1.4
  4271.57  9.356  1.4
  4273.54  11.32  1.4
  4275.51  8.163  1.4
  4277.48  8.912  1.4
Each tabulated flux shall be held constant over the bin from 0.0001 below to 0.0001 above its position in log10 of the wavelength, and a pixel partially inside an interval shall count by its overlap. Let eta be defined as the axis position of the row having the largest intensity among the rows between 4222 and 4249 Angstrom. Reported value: 4238.26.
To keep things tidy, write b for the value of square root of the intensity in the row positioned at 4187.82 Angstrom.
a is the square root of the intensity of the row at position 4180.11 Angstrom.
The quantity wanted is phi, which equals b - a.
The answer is -0.12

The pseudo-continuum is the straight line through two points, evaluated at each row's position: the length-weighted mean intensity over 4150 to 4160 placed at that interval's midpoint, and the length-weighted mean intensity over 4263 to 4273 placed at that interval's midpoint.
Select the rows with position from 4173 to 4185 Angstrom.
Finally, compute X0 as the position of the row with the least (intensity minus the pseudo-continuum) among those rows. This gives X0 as 4182.04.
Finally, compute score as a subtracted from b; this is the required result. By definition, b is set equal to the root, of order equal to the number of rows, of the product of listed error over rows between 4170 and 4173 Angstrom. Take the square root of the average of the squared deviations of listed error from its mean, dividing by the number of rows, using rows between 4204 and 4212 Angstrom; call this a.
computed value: 1.457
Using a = 0.043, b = 1.50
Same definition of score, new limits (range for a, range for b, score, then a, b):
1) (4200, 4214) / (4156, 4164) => 1.465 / 0.035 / 1.50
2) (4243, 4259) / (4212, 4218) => 1.452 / 0.048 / 1.50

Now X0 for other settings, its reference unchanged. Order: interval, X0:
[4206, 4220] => 4212.97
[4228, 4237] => 4228.52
